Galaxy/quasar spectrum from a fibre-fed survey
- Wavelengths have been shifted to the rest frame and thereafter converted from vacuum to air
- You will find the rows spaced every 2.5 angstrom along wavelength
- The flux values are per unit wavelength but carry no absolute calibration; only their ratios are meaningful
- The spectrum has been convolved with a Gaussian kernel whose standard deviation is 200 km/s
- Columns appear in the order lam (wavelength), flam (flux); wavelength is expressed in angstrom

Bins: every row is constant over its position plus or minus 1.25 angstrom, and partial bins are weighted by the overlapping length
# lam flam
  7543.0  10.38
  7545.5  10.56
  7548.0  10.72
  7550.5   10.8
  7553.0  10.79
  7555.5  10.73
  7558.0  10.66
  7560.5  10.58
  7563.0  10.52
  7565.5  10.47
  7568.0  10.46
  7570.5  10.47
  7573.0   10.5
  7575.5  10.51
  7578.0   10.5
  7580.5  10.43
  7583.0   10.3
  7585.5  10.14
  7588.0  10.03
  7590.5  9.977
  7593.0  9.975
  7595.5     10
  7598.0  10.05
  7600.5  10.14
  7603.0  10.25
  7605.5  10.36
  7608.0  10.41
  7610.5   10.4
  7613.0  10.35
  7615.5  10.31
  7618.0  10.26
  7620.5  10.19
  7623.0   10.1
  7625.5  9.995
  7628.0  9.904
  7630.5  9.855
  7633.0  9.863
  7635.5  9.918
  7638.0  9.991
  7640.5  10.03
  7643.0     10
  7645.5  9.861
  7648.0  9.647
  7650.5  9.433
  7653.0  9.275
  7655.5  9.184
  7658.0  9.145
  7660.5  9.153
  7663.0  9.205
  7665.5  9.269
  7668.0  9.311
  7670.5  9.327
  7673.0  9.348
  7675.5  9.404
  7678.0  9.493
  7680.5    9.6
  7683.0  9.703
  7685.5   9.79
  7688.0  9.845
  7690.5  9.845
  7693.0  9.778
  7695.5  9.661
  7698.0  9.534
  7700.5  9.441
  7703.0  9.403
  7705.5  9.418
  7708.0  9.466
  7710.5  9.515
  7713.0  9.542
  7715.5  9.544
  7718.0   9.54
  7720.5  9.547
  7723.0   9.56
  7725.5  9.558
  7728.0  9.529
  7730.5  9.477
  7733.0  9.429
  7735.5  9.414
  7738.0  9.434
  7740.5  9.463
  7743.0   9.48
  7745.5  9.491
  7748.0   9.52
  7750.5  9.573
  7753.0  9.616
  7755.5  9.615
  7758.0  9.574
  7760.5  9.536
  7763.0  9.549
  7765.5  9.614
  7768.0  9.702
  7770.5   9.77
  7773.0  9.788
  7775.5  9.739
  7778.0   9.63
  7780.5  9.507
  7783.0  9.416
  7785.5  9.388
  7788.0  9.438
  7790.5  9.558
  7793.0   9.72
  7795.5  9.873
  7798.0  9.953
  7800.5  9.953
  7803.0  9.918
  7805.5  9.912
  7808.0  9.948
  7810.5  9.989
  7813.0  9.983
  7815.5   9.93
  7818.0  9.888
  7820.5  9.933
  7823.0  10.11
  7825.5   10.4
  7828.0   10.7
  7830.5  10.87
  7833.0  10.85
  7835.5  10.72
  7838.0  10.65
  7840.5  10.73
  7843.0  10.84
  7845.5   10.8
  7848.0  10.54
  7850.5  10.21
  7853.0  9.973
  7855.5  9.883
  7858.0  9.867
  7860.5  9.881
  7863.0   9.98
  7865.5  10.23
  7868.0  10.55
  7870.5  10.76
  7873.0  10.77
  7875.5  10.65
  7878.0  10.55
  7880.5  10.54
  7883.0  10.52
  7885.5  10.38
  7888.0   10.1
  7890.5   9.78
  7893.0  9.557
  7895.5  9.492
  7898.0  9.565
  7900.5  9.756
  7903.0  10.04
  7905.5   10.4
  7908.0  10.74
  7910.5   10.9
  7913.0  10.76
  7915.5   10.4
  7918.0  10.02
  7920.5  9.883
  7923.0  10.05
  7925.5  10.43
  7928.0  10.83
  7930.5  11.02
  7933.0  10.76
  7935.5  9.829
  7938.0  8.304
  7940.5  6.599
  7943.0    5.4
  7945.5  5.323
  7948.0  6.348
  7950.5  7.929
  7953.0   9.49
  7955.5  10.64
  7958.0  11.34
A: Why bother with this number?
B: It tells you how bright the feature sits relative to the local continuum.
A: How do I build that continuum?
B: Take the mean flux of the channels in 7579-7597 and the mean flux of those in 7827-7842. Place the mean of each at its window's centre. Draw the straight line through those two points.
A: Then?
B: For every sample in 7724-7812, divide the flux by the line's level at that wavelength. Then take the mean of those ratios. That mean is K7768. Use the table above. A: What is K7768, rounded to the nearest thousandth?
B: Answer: 0.910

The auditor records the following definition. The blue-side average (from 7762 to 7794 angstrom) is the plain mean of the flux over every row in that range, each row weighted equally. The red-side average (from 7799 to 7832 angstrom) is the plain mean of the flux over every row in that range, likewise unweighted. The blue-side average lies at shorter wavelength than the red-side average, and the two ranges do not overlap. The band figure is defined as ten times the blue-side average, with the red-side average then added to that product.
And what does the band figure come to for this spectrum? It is 106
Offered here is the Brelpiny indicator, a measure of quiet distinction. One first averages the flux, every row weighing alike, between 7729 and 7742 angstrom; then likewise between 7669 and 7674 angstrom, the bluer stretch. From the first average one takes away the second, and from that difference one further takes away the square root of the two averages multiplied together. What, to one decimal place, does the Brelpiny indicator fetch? -9.3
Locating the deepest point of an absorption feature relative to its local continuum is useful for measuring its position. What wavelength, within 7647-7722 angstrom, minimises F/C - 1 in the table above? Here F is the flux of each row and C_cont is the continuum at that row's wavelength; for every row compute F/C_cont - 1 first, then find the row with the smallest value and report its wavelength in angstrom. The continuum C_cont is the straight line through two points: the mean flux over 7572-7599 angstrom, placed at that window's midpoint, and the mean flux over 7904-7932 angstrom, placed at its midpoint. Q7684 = 7658.0 angstrom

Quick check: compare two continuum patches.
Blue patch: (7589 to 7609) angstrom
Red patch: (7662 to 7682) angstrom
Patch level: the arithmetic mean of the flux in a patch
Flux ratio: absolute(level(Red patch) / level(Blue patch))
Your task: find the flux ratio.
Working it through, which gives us 0.92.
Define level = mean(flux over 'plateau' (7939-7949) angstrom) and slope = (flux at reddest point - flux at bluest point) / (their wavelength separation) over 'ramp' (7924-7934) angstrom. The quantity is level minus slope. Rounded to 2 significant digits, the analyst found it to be 5.9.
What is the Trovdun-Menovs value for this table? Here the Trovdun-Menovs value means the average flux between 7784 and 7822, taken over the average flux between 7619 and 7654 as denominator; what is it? 1.00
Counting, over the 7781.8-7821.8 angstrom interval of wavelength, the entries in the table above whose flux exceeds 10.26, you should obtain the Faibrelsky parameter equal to 0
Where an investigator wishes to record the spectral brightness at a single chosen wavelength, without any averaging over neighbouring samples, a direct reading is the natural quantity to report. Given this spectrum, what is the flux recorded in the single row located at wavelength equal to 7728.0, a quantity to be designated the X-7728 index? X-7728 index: 9.529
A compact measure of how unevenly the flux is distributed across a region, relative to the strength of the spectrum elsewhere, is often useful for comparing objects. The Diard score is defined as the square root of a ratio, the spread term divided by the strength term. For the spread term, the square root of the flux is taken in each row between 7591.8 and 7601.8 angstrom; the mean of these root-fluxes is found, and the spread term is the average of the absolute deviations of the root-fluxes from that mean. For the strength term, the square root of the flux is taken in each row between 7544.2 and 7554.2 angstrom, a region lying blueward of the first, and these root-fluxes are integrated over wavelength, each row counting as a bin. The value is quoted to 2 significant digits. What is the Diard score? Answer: 0.016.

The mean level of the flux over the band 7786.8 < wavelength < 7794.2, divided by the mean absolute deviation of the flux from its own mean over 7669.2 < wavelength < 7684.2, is 80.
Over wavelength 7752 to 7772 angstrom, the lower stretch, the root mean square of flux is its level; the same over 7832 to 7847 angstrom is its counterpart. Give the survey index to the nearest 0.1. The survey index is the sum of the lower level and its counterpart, 20.4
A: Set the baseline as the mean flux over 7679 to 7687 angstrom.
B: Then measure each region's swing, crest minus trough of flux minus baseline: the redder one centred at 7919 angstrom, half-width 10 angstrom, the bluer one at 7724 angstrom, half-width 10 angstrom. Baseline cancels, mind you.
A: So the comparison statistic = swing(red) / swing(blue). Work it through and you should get 7.8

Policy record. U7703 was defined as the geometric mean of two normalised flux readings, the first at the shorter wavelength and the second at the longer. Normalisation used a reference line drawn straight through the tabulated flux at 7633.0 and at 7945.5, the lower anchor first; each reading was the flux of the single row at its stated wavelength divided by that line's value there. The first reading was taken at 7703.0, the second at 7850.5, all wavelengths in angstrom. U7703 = 1.3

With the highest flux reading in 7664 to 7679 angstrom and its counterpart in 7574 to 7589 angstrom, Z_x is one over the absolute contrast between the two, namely 1.0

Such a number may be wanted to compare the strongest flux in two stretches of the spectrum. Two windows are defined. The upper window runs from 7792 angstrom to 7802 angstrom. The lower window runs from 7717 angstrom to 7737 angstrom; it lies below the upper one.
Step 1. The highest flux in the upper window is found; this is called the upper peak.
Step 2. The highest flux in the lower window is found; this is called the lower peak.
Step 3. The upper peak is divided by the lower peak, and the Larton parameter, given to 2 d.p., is 1.04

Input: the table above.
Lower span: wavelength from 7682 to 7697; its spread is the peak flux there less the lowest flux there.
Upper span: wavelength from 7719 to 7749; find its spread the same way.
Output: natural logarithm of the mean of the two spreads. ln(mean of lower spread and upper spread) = -1.8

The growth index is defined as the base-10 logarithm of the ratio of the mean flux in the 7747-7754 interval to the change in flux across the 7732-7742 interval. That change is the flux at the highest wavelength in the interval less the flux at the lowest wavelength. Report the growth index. 2.4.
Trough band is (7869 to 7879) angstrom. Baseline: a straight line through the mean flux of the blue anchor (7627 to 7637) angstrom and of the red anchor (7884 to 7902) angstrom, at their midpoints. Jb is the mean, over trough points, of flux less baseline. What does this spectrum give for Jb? 0.9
